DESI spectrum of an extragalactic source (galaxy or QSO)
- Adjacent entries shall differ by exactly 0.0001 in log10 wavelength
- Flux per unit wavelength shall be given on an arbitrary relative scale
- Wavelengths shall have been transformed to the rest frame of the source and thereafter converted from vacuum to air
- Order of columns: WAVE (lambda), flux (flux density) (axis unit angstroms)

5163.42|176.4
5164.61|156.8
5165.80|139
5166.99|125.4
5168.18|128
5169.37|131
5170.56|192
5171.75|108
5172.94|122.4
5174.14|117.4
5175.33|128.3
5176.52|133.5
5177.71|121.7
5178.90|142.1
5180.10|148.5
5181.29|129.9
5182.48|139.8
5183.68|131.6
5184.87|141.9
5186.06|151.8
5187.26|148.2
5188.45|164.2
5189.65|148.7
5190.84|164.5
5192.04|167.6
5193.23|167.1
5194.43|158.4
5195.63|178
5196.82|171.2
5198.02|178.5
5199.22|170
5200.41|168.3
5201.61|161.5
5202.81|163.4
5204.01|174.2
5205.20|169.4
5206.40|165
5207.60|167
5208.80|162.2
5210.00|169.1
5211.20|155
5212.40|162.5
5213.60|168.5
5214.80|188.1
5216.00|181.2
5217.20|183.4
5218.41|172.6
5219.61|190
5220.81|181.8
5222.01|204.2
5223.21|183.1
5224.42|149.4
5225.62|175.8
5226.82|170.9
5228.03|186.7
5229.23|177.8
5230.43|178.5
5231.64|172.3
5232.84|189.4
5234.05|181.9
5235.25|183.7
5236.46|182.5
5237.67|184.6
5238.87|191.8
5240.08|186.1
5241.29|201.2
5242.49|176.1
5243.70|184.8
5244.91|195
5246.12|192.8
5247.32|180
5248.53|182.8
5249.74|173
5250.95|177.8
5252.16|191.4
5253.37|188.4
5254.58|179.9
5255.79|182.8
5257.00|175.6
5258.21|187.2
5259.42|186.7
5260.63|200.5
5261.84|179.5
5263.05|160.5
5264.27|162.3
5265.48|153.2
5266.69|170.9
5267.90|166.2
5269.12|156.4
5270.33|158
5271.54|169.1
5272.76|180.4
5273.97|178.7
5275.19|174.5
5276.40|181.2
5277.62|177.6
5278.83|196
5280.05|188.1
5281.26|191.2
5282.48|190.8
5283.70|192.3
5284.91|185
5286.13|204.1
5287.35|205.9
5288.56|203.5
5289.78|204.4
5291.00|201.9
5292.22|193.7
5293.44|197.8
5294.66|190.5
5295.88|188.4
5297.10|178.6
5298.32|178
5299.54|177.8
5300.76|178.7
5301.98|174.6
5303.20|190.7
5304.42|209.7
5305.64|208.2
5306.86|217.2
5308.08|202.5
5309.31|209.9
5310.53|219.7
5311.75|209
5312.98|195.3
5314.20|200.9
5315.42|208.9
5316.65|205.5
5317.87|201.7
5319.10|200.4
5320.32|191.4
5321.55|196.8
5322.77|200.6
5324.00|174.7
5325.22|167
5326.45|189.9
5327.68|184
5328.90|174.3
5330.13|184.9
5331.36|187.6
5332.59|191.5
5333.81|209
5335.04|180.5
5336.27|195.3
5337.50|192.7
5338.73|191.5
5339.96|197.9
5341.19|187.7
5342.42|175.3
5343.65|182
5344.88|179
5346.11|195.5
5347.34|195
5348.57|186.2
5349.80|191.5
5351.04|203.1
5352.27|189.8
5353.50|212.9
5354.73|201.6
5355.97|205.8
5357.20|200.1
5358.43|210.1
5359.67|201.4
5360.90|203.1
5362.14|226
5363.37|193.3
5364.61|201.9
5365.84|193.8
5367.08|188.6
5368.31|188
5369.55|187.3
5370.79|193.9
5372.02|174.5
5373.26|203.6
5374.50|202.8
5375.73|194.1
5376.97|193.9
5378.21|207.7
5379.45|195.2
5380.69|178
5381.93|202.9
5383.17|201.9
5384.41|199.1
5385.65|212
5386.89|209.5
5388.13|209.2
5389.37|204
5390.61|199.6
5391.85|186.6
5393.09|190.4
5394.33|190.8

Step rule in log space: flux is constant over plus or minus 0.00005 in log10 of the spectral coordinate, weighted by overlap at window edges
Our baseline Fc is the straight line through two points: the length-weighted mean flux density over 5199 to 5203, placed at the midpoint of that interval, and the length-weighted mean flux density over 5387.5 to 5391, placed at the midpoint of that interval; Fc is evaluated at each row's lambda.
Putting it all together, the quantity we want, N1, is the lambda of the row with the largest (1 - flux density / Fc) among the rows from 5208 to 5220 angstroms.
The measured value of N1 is 5211.20 angstroms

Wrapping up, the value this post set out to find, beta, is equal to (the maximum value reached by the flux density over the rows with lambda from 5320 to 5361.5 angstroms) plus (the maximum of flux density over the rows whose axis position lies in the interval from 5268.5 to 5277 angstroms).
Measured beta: 394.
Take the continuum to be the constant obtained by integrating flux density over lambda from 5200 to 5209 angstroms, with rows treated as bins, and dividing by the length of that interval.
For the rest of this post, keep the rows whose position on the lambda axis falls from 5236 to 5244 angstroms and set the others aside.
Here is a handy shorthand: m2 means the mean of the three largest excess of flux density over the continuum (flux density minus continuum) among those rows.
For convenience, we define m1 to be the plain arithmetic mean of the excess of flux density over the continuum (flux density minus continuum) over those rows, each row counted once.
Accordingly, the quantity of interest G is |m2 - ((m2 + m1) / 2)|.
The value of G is 3.2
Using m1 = 20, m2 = 27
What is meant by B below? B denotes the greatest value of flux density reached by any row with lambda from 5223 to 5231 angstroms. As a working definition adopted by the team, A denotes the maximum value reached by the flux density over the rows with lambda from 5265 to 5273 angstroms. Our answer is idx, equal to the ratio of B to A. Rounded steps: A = 180.4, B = 186.7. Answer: 1.03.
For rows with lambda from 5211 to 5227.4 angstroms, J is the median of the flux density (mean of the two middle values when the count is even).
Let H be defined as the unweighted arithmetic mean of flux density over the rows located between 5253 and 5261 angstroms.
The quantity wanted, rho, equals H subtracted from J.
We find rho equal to -7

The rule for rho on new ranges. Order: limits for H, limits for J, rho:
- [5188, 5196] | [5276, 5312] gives 29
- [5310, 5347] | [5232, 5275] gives -10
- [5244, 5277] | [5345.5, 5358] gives 21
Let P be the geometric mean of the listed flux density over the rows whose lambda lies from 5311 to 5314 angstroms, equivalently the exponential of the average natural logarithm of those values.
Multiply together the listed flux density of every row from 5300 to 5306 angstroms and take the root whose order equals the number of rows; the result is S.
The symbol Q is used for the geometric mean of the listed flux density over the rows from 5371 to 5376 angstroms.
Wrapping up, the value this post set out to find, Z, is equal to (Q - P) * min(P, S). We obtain -1660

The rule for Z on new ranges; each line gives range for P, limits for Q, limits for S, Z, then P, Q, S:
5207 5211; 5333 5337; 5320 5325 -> 4735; 166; 195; 191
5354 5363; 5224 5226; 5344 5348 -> -8468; 207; 162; 190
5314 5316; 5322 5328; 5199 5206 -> -3689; 205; 183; 168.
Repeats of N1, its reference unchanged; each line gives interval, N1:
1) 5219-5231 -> 5224.42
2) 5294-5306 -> 5301.98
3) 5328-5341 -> 5328.90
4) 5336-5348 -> 5342.42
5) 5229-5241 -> 5231.64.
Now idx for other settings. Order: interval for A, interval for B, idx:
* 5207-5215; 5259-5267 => 1.07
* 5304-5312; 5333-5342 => 0.95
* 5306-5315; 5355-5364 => 1.03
